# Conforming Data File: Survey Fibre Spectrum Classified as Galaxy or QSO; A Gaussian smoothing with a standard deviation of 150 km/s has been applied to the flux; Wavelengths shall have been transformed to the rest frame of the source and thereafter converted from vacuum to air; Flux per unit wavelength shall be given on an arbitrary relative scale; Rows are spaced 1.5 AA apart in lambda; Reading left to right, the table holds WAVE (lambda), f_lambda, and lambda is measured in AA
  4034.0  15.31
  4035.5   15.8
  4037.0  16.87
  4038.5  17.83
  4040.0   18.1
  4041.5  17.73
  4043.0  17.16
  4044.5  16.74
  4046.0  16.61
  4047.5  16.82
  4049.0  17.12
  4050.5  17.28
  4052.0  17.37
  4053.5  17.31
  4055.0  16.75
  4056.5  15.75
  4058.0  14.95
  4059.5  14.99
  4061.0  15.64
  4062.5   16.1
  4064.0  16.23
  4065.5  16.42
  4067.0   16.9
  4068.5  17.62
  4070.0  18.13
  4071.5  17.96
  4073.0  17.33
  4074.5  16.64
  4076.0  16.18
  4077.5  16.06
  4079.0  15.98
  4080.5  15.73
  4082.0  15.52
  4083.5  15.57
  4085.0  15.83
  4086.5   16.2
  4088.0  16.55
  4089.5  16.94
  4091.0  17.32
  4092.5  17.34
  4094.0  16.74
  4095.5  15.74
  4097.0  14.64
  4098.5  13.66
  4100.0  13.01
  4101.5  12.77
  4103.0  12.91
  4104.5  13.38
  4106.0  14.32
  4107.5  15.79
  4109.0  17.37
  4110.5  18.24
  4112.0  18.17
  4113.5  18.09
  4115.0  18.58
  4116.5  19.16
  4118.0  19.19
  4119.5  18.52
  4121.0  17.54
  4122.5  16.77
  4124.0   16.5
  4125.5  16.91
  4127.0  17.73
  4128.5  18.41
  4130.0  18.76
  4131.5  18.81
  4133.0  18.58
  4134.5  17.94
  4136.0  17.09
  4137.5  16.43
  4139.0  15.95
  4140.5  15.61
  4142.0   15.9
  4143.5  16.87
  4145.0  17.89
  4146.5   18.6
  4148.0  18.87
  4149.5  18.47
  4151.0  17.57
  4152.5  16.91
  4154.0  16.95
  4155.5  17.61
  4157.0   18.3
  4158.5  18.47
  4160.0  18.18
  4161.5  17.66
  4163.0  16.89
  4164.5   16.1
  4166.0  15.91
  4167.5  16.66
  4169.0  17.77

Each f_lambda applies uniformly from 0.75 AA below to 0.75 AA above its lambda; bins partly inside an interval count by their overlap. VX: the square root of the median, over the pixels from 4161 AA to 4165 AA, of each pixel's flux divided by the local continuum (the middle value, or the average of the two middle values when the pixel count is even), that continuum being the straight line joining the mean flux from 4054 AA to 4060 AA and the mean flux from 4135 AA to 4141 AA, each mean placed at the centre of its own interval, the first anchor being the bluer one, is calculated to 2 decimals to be 1.01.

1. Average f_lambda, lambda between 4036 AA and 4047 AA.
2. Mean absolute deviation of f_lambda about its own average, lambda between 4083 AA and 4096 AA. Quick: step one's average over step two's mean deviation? 31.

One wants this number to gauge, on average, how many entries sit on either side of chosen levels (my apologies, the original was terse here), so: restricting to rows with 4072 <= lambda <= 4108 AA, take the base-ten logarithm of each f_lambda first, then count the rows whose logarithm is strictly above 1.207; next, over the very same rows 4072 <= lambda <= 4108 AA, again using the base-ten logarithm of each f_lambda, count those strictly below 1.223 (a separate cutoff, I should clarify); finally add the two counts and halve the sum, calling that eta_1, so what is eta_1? 14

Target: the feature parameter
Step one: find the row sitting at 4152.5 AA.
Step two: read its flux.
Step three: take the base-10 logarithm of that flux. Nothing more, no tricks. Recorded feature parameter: 1.23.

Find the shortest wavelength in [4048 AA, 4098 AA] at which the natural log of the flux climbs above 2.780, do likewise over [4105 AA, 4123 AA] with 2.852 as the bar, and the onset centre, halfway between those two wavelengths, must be 4079.0 AA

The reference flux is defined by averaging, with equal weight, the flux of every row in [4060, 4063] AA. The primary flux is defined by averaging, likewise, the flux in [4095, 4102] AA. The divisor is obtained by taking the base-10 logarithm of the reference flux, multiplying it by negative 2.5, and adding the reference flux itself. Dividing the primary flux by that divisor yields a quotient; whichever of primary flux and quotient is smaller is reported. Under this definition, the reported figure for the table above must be 1.09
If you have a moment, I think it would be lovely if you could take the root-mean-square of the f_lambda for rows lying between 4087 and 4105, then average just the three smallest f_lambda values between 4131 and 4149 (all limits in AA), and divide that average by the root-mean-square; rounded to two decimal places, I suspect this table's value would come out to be 1.04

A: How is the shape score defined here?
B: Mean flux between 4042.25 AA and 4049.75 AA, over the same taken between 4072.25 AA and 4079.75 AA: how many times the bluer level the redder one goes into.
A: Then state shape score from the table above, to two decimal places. 1.03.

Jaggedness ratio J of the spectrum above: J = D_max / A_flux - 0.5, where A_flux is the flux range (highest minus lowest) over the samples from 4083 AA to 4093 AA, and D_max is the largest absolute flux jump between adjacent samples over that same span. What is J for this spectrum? -0.28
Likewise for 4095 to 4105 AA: -0.13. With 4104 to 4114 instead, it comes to -0.17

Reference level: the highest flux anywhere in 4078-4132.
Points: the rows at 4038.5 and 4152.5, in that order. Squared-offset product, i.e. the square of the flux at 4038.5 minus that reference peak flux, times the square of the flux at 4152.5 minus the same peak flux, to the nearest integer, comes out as 10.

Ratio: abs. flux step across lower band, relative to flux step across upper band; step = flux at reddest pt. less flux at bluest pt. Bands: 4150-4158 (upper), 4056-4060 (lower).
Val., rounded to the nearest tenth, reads 1.0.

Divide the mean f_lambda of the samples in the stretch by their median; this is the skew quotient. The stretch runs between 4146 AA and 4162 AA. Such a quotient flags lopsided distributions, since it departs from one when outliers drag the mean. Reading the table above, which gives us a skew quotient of 0.99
